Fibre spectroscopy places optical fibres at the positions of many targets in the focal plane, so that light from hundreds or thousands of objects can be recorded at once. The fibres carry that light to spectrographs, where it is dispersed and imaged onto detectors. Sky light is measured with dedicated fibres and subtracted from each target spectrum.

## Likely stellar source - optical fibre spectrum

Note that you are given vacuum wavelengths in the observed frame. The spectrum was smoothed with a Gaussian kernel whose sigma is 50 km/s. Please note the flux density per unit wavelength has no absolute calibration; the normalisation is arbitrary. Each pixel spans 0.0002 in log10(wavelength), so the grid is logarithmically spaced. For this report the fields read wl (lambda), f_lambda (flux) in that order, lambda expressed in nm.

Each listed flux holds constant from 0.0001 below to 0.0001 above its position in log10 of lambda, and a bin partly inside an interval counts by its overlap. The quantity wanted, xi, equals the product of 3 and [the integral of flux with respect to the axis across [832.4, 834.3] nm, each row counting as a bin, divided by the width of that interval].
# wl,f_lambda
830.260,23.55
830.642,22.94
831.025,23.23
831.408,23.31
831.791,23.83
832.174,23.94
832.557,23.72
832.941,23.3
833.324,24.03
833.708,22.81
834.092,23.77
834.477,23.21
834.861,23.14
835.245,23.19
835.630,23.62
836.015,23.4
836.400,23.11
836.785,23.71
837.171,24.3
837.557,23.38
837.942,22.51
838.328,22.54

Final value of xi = 70.5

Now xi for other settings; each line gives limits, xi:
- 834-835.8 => 70.1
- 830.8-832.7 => 70.8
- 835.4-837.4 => 70.8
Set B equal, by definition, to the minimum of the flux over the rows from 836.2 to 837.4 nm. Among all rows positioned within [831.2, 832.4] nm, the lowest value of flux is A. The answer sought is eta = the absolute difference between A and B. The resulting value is 0.20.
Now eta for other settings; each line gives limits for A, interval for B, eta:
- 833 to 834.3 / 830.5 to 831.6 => 0.13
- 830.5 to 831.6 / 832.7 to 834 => 0.13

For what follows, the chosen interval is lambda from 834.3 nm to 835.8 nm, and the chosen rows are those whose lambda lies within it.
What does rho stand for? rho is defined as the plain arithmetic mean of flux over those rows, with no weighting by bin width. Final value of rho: 23.3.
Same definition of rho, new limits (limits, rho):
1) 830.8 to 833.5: 23.6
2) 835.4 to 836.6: 23.4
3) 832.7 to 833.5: 23.7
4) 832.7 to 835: 23.4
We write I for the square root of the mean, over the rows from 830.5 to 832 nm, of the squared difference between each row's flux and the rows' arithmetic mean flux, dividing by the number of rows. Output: 0.32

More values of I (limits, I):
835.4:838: 0.51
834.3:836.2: 0.18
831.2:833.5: 0.29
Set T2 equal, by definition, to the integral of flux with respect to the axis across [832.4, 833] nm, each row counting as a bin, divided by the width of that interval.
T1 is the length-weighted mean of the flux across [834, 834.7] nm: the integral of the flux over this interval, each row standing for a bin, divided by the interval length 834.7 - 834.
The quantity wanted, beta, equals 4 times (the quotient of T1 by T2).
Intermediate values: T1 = 23.42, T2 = 23.5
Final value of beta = 3.98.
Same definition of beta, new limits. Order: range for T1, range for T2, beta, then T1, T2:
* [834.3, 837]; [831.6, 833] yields 3.94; 23.35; 23.7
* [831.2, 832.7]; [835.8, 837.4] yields 4.01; 23.70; 23.6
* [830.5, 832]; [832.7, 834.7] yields 3.99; 23.34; 23.4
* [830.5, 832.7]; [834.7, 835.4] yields 4.05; 23.50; 23.2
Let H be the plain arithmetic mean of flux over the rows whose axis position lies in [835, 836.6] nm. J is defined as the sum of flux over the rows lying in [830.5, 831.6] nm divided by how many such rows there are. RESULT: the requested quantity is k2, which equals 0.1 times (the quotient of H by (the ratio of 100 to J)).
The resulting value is 0.540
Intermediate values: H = 23.3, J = 23.2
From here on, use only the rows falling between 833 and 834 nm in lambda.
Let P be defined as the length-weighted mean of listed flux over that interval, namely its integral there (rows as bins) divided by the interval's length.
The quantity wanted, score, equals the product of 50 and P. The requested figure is 1173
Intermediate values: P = 23.45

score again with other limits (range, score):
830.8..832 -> 1172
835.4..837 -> 1173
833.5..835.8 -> 1164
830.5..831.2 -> 1154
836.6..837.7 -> 1190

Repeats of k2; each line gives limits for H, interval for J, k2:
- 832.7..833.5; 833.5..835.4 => 0.550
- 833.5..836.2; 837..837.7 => 0.556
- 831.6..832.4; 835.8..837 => 0.559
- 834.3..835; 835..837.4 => 0.546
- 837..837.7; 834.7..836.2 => 0.556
